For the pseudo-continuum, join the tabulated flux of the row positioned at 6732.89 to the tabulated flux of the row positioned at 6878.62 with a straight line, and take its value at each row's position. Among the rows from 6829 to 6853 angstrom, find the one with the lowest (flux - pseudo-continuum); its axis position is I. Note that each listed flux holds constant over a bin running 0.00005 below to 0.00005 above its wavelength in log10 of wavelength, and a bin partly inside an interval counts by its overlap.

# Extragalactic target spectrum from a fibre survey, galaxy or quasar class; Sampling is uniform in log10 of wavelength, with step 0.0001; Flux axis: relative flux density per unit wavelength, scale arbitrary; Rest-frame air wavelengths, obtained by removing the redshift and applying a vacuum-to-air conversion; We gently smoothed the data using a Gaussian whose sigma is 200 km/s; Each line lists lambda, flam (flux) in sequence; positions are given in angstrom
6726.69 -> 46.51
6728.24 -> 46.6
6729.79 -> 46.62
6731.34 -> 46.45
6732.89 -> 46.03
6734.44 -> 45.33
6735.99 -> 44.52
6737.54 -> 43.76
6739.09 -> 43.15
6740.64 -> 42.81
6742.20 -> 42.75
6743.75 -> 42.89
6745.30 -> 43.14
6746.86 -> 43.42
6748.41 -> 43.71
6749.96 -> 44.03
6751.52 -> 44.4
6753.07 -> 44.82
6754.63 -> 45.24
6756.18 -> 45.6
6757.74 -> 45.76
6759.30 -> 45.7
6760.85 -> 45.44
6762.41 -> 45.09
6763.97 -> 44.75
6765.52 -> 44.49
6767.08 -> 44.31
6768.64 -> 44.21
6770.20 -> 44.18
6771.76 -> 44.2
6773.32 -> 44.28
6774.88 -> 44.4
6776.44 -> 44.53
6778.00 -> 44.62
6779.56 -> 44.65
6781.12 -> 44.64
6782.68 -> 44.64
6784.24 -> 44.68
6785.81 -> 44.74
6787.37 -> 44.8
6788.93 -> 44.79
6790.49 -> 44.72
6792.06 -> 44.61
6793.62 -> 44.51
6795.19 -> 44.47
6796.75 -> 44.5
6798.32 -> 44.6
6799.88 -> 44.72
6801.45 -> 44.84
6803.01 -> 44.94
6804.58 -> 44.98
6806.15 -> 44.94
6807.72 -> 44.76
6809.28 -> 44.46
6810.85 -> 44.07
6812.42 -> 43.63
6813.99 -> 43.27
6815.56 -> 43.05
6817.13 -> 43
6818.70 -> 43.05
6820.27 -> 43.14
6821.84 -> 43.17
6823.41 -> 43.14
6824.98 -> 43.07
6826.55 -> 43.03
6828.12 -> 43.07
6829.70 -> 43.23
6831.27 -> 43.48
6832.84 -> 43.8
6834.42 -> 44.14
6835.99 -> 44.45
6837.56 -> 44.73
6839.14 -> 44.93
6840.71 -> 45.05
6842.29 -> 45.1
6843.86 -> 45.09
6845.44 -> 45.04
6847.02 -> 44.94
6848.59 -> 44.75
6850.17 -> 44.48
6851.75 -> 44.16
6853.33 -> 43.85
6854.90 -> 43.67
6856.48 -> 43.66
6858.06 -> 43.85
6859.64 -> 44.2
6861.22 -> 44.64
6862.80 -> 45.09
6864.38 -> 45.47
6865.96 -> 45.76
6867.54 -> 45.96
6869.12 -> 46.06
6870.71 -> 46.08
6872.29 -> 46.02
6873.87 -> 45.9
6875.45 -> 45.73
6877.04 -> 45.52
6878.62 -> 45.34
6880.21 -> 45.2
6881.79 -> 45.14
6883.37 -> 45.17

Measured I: 6829.70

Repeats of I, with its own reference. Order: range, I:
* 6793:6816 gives 6815.56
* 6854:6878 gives 6856.48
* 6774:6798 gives 6774.88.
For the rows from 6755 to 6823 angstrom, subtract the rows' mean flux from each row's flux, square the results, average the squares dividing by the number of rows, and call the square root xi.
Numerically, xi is 0.68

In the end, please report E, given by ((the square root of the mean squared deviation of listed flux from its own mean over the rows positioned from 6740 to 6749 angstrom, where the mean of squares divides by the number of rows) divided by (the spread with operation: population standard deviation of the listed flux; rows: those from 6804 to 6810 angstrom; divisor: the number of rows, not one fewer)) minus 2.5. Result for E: -0.8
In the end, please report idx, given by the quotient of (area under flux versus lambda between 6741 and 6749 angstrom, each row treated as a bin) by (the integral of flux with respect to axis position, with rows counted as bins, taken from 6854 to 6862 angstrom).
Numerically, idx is 0.98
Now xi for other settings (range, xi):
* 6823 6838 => 0.60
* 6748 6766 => 0.64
